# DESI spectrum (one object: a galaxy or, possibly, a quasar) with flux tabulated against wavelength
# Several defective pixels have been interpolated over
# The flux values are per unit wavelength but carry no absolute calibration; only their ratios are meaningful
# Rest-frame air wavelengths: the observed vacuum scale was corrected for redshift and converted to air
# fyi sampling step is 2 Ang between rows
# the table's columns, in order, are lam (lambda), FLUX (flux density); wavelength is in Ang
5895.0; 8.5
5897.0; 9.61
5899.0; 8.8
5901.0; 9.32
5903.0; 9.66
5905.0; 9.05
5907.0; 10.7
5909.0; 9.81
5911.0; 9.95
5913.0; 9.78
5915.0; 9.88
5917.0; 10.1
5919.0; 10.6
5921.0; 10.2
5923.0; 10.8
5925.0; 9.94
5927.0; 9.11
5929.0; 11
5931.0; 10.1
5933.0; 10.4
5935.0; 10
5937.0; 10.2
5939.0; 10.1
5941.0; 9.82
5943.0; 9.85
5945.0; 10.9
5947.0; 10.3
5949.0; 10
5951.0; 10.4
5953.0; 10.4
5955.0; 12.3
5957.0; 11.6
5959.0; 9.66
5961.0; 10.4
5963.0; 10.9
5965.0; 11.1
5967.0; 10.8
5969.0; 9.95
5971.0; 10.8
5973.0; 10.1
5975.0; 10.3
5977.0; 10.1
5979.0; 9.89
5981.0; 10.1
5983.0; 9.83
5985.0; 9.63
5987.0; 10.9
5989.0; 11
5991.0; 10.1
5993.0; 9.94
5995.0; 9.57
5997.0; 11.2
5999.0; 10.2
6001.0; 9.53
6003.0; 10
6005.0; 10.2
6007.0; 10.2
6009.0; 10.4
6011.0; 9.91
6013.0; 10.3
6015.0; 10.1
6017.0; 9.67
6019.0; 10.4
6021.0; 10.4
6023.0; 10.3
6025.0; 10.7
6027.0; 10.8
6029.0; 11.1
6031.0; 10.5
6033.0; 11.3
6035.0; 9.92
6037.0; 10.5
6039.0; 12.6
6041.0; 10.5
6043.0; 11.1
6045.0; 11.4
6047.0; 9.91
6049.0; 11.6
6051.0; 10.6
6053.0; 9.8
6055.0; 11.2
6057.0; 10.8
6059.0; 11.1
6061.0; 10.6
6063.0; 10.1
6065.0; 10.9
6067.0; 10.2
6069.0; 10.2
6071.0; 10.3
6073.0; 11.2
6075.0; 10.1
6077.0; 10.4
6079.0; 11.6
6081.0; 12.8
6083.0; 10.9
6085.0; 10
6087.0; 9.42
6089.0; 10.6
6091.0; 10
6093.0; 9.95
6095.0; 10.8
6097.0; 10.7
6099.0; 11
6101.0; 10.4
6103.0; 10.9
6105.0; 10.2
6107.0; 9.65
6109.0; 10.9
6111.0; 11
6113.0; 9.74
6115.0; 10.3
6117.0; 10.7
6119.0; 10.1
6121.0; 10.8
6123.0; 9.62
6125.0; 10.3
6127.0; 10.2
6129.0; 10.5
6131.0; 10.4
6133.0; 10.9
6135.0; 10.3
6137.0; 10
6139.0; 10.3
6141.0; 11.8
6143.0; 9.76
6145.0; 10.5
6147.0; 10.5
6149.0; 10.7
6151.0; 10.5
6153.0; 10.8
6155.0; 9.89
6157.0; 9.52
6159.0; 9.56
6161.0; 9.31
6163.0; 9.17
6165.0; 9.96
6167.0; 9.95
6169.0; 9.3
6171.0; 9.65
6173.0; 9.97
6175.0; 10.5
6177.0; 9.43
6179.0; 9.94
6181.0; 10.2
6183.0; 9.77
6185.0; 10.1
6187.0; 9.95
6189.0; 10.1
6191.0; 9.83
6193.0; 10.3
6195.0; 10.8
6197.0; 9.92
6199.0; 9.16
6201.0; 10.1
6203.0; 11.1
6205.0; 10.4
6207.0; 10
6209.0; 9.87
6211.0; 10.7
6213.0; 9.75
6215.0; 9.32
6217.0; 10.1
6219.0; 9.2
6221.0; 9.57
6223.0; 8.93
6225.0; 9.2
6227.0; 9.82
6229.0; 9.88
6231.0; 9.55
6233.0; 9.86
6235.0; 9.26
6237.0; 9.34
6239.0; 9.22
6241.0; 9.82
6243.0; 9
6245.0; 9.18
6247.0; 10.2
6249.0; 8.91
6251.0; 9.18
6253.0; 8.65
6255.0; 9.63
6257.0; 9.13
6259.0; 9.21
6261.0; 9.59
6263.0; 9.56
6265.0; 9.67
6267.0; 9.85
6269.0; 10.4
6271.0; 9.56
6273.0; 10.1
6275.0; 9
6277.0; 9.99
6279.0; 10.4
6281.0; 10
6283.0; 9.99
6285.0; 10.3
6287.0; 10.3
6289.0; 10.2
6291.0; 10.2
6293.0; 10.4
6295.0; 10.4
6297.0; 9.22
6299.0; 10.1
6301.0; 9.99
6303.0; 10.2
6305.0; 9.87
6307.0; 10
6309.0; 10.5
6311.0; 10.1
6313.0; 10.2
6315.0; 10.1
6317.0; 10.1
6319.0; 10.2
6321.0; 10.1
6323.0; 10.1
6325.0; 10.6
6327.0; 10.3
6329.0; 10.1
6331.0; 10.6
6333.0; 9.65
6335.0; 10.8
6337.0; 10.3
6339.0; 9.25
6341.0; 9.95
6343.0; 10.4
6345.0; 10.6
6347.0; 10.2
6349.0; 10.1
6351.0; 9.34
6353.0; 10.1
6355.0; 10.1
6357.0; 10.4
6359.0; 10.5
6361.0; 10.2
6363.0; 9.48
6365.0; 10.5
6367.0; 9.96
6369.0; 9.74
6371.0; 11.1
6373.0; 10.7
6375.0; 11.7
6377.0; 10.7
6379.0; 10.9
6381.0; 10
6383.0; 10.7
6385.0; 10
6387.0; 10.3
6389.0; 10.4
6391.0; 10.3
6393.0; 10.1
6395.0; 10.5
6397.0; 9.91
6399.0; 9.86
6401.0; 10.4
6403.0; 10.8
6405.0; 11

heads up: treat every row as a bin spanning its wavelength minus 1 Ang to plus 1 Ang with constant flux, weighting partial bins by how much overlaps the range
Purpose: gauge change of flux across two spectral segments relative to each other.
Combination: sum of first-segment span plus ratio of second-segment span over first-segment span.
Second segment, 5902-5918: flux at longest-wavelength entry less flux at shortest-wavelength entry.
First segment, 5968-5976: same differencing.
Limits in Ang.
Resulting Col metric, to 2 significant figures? 1.6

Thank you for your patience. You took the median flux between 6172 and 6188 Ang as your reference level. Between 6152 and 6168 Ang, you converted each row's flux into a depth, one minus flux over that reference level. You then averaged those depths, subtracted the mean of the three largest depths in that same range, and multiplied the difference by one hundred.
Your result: -4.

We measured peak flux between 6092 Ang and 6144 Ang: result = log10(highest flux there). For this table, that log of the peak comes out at 1.07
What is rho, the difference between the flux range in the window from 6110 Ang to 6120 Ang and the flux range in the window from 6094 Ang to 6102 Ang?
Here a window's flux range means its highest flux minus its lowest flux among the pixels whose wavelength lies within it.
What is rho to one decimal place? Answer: 0.7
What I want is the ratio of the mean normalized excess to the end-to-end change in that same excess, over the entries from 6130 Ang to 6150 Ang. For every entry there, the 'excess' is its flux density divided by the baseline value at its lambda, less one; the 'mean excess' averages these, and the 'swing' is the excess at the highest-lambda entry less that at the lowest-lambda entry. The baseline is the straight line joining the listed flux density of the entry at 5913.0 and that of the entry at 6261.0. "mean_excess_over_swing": 3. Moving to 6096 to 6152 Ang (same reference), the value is -5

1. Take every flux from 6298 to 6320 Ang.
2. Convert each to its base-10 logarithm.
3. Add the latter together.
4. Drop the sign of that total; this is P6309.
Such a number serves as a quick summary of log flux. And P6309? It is 11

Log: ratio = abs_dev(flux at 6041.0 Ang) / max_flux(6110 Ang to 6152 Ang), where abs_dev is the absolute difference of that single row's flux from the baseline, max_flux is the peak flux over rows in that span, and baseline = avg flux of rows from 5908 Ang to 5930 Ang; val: 0.033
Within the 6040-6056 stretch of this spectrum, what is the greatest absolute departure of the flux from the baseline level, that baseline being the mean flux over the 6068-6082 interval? 1.1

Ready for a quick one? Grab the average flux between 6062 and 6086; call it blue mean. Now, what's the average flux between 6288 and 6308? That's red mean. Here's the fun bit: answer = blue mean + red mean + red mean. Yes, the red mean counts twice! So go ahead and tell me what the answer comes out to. 30.8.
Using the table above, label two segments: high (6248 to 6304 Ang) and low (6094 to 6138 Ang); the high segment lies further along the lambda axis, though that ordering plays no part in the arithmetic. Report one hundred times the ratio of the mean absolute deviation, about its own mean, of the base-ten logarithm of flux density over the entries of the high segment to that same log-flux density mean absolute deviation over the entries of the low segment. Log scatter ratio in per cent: 133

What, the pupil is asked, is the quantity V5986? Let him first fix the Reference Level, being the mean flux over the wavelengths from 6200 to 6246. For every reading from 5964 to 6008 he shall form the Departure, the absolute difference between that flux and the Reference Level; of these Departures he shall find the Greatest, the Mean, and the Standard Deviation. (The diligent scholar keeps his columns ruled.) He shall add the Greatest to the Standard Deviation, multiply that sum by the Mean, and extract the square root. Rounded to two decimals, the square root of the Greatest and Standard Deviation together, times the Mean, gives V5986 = 1.06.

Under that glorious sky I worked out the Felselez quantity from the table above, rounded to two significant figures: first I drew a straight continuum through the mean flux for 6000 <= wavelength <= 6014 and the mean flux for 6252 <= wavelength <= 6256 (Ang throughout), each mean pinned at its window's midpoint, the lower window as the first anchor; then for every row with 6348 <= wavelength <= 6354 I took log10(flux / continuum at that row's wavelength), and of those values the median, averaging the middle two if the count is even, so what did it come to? 0.061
